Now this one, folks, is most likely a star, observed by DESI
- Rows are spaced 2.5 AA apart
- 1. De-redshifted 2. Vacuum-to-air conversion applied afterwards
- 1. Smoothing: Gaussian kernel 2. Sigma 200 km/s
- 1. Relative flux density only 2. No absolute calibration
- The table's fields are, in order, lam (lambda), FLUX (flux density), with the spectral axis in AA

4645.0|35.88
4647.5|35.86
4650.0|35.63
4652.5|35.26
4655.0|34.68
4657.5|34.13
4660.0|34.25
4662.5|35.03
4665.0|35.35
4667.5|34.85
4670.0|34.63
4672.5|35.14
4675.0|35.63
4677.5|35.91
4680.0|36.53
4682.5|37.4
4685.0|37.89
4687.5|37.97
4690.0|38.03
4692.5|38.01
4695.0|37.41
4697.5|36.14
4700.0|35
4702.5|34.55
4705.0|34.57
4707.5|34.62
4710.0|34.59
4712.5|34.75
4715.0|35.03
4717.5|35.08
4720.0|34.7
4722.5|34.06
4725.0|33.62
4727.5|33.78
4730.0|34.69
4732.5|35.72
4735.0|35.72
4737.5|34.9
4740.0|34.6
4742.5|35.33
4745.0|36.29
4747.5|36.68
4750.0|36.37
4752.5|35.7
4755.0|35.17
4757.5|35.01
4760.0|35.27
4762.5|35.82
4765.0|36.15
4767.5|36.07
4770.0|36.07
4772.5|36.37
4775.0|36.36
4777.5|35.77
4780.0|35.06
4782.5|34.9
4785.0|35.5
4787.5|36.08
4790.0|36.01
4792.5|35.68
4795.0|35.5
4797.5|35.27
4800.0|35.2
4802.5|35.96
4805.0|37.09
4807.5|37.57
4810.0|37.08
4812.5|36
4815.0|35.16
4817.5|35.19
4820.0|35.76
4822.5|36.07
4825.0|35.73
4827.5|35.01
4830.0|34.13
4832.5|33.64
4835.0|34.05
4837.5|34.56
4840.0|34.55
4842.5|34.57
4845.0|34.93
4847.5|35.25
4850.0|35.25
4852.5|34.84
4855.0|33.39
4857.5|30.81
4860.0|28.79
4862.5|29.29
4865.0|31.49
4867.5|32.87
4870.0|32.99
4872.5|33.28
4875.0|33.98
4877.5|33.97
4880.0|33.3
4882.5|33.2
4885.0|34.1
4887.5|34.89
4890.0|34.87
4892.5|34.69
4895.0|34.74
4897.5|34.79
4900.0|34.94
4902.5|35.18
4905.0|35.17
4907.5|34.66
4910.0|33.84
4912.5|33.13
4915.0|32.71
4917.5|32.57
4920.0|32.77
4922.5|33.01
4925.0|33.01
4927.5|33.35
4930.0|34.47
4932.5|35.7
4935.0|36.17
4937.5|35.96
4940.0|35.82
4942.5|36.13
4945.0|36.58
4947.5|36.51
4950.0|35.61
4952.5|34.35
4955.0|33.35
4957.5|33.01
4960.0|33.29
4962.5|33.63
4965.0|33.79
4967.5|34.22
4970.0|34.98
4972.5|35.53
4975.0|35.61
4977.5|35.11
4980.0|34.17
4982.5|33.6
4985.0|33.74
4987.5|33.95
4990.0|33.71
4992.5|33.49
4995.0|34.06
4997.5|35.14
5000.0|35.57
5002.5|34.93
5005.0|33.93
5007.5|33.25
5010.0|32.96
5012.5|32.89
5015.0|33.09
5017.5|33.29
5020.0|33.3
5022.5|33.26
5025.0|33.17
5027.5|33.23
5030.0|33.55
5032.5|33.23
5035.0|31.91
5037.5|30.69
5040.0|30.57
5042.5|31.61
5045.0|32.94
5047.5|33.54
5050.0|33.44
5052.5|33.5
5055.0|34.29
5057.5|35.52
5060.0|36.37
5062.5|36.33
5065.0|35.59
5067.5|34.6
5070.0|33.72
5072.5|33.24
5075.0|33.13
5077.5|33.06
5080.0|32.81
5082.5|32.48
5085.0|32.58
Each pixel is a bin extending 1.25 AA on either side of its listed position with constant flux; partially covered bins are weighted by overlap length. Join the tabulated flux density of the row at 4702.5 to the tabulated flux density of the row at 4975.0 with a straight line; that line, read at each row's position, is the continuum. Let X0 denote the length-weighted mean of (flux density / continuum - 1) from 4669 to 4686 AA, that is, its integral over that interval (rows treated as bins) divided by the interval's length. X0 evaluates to 0.05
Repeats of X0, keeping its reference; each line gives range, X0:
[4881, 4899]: -0.02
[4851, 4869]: -0.10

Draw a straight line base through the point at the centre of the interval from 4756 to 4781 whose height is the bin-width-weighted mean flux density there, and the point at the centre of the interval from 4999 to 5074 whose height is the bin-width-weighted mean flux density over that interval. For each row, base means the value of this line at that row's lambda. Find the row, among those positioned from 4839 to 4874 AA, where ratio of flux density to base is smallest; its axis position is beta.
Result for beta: 4860.0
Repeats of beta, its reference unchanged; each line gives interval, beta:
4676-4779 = 4725.0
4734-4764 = 4740.0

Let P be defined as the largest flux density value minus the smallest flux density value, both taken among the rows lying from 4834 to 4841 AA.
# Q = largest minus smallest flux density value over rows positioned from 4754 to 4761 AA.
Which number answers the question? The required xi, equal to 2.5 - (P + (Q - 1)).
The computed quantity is 2.7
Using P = 0.5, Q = 0.3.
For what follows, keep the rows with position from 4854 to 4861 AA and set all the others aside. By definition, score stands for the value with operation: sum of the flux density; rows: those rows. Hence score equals 93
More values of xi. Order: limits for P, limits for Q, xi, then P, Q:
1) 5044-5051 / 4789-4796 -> 2.4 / 0.6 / 0.5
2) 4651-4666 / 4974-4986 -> 0.3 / 1.2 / 2.0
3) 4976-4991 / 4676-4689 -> -0.1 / 1.5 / 2.1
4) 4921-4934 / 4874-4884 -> 0.0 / 2.7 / 0.8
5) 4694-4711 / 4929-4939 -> -1.1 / 2.9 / 1.7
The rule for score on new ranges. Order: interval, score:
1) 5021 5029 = 100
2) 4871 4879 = 101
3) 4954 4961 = 100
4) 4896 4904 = 105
